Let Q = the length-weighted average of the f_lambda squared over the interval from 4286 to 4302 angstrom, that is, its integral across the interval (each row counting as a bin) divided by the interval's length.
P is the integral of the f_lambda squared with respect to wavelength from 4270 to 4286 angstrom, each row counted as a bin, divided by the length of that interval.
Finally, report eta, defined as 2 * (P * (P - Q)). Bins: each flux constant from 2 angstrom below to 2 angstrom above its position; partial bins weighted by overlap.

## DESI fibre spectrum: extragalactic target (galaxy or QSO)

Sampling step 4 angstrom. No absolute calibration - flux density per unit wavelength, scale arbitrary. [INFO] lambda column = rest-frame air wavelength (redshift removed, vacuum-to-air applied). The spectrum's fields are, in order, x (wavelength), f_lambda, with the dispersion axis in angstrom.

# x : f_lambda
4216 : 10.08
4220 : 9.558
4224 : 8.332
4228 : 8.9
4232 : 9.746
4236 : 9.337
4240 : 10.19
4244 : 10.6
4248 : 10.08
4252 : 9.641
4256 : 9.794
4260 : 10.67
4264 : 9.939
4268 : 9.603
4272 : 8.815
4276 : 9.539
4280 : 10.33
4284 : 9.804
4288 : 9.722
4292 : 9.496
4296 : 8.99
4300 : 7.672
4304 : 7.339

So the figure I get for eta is 2190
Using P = 93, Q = 81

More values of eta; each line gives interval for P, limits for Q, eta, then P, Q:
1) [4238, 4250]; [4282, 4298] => 3290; 106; 90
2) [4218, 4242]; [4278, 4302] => -35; 88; 88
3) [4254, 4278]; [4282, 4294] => 248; 95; 94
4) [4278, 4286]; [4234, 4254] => 371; 101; 100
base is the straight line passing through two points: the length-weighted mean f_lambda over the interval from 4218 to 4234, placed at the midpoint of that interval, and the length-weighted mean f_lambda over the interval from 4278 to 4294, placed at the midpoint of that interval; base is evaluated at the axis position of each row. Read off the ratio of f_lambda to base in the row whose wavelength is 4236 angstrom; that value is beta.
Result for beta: 1.01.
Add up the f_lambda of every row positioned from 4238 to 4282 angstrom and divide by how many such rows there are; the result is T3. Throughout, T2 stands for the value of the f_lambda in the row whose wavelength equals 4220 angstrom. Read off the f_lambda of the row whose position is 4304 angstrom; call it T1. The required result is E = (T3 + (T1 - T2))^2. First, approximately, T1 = 7.339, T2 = 9.558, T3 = 9.93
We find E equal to 59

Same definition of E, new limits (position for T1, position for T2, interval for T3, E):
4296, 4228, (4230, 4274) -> 99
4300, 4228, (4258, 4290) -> 74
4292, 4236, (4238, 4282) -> 102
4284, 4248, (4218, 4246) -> 86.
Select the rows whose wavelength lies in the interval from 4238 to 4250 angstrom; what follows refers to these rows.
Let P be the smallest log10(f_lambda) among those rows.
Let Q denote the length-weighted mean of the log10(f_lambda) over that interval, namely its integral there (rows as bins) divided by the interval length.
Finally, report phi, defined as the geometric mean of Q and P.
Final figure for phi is 1.01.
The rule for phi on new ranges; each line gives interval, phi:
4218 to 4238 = 0.94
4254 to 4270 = 0.99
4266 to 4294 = 0.96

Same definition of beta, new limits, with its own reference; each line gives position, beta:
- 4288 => 0.99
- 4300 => 0.77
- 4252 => 1.02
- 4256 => 1.03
